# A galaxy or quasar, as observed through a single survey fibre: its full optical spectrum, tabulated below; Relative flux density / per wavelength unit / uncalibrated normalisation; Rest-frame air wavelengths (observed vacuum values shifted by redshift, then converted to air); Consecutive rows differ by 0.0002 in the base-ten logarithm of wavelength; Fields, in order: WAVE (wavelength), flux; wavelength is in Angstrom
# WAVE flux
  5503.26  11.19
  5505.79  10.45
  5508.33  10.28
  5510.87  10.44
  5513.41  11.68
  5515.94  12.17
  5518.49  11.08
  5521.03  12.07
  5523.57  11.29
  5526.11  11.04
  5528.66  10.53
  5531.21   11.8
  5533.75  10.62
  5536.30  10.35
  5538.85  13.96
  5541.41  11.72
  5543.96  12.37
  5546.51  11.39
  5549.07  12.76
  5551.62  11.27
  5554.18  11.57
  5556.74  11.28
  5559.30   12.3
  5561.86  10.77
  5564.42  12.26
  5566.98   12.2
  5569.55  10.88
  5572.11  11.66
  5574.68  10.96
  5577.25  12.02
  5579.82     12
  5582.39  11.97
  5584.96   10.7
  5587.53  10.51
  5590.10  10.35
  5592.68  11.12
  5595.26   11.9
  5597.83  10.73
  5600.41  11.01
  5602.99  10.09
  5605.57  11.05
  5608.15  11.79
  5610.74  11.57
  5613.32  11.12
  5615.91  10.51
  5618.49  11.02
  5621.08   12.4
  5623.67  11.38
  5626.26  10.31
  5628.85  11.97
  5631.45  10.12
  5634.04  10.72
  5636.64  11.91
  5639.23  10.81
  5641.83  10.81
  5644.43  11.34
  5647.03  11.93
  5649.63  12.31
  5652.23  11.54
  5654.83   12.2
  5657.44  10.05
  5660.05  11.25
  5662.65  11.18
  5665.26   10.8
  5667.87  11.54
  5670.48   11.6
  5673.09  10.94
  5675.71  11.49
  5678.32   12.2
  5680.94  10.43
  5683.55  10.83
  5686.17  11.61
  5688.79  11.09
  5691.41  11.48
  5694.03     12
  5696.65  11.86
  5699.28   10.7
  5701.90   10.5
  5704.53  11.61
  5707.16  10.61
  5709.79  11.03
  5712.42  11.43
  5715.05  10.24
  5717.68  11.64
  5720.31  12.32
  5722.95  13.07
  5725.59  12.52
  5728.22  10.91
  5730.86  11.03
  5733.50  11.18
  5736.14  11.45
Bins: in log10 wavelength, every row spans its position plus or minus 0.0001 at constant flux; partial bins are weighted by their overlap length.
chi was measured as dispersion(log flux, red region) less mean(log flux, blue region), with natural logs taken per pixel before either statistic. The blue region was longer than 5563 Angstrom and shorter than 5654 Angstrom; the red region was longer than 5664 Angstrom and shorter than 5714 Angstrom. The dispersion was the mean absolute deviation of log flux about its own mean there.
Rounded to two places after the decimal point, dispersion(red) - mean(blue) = -2.38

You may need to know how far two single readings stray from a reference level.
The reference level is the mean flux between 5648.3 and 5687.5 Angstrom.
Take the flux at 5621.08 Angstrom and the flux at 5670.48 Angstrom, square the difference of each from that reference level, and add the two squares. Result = 1.2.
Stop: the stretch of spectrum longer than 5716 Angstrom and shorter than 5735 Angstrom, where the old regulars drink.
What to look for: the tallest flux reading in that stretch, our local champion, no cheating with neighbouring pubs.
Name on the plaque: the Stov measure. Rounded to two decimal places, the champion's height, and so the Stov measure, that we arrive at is 13.07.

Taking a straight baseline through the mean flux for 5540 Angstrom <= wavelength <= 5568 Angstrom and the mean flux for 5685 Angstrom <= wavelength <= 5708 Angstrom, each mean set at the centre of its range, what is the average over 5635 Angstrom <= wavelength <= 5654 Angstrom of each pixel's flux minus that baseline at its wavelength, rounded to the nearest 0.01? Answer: 0.05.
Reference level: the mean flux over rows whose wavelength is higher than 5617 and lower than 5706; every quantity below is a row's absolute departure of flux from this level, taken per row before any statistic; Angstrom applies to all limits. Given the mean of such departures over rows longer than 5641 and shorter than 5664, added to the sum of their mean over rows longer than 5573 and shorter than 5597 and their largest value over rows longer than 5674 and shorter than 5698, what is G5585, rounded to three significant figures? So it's 2.05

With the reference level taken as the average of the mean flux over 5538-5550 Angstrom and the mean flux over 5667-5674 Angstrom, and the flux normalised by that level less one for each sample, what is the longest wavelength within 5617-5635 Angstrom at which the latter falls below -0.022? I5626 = 5634.04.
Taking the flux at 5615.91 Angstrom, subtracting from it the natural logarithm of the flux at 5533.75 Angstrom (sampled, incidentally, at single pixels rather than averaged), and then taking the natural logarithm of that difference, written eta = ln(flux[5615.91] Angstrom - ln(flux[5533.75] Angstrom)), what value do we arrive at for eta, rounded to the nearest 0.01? 2.10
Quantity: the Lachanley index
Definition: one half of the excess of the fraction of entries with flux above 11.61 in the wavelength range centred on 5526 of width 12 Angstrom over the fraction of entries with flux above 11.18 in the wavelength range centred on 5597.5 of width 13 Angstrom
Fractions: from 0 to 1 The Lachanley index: 0.10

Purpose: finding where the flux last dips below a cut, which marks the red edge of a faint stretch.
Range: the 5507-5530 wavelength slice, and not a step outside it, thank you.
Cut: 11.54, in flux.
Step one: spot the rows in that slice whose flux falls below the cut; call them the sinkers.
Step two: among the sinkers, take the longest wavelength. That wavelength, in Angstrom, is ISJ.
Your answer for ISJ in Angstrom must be 5528.66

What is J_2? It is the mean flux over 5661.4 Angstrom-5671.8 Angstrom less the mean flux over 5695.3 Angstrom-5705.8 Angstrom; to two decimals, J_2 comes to 0.11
